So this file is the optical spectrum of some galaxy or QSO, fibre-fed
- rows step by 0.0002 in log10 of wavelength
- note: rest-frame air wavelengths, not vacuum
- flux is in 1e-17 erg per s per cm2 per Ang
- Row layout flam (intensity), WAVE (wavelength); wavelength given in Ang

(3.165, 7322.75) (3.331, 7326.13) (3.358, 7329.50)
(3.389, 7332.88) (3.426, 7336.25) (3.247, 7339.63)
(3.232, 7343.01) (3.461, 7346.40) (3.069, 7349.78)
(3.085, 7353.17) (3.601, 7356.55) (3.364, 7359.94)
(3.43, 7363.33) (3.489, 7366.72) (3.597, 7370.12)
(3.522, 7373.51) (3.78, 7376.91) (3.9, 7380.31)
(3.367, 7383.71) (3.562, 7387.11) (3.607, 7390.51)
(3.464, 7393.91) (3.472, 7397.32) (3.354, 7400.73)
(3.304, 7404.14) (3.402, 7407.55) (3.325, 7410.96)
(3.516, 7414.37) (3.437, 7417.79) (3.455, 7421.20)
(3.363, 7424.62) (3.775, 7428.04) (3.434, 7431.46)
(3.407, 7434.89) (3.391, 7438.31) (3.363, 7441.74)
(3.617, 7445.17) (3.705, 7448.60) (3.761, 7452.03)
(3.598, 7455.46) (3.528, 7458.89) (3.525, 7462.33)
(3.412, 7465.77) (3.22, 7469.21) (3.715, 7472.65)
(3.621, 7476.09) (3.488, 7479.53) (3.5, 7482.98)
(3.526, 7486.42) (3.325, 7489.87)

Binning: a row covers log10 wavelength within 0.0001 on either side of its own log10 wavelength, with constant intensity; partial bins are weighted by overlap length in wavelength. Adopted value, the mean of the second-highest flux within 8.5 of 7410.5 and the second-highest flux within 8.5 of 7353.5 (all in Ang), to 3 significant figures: 3.45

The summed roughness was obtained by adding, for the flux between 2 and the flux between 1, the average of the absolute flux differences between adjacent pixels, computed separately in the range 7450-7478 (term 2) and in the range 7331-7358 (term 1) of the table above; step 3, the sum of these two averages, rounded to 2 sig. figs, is 0.36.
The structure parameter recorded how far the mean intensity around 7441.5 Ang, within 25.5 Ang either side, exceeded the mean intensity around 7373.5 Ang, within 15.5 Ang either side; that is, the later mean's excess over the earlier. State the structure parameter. -0.04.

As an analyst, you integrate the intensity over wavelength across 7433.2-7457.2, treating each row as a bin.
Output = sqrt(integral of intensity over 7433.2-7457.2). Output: 9.23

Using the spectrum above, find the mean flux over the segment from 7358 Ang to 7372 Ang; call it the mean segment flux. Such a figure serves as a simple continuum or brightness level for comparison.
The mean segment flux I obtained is 3.47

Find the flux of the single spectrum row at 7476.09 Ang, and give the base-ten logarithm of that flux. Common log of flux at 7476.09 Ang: 0.56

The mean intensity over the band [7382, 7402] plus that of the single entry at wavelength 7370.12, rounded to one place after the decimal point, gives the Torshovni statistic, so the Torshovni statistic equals 7.1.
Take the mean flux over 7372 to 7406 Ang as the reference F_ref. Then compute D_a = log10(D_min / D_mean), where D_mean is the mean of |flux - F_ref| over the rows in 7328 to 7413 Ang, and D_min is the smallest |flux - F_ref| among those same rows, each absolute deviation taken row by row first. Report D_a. -1.2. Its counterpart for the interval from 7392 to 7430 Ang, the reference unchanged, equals -0.9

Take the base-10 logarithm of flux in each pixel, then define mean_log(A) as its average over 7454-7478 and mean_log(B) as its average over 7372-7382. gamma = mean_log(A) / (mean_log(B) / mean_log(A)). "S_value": 0.521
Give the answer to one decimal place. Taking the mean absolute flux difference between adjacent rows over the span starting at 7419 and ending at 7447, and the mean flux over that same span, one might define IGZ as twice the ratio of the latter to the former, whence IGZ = 41.6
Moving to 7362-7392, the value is 41.2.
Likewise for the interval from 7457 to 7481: 40.8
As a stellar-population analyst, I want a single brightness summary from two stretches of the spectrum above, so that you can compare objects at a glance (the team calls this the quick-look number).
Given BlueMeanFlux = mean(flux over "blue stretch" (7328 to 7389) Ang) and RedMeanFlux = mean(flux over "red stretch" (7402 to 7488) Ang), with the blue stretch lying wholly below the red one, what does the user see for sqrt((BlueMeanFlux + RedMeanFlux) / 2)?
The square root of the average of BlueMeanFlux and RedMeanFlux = 1.86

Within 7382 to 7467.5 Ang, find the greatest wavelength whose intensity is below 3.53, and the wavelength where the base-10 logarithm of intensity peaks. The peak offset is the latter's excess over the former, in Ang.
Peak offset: -37.7 Ang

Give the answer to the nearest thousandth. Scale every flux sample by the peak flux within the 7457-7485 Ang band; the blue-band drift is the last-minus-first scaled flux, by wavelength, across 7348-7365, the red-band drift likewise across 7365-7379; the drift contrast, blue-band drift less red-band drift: 0.019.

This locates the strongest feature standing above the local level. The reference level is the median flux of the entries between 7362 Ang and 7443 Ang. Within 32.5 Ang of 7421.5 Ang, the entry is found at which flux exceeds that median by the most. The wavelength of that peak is 7428.04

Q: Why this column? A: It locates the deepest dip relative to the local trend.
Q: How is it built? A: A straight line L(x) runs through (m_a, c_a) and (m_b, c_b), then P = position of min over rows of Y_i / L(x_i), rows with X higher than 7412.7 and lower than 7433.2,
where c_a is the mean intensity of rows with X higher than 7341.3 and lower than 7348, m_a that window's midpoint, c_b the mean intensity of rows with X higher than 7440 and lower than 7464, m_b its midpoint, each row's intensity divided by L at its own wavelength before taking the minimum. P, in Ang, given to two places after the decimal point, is 7424.62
